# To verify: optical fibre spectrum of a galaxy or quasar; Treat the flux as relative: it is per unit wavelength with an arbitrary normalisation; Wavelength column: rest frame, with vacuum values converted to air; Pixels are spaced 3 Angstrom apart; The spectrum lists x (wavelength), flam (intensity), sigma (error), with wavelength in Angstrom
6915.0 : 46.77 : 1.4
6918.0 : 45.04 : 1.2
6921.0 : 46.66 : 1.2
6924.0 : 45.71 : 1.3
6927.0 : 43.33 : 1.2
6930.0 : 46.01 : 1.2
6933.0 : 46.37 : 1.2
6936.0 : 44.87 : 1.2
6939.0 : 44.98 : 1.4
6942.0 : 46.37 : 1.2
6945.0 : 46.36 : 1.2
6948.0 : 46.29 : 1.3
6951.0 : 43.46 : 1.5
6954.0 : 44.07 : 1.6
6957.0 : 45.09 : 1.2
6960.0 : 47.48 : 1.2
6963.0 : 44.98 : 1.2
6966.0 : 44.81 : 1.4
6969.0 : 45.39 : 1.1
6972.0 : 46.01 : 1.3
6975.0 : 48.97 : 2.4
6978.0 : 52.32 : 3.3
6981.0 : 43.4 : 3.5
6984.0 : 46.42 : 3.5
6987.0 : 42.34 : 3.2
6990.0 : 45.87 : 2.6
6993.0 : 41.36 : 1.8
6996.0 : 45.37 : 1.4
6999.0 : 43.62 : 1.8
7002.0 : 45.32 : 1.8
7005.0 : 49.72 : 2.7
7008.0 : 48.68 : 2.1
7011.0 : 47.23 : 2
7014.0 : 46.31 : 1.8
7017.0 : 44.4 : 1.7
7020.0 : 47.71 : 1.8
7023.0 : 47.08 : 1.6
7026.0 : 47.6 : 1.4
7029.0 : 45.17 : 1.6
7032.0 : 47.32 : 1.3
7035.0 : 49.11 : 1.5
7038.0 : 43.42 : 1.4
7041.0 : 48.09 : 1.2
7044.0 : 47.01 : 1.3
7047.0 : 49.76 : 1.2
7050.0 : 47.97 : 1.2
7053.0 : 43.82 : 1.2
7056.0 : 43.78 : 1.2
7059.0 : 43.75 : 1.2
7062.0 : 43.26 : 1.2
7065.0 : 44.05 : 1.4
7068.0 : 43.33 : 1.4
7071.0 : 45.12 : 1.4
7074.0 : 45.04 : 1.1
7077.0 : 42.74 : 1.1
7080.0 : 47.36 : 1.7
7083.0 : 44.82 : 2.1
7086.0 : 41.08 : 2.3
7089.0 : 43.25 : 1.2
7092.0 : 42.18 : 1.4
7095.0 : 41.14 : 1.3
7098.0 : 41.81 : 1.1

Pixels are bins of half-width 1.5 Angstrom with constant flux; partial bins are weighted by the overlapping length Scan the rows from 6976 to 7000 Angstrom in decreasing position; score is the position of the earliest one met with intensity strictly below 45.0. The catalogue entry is 6999.0 Angstrom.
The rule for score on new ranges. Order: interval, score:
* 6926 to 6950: 6939.0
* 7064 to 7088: 7086.0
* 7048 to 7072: 7068.0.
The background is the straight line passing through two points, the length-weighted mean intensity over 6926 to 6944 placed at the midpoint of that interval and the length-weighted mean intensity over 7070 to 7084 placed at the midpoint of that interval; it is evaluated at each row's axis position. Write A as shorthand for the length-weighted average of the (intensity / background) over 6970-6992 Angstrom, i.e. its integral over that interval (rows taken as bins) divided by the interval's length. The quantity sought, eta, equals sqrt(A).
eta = 1.012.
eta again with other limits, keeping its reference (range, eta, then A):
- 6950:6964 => 0.997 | 0.99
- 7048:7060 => 1.000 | 1.00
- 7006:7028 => 1.020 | 1.04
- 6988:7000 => 0.986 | 0.97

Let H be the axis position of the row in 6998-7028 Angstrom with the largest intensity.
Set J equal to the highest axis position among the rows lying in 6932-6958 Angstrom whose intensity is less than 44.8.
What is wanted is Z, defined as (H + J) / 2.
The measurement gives 6979.5 Angstrom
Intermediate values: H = 7005.0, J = 6954.0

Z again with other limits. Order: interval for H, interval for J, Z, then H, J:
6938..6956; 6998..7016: 6970.5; 6942.0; 6999.0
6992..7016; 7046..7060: 7032.0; 7005.0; 7059.0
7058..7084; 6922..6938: 7003.5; 7080.0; 6927.0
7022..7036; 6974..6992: 7011.0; 7035.0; 6987.0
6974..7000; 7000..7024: 6997.5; 6978.0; 7017.0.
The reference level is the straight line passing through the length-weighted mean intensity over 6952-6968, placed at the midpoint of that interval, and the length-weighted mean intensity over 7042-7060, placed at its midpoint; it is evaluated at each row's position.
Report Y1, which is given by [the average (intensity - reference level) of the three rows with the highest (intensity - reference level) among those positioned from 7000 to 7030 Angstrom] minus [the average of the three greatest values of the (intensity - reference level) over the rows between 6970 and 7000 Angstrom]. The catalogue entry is -0.9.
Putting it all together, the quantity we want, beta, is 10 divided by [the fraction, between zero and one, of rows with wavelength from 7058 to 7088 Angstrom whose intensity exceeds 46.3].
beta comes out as 100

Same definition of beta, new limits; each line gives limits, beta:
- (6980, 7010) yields 33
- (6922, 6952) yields 33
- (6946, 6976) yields 50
